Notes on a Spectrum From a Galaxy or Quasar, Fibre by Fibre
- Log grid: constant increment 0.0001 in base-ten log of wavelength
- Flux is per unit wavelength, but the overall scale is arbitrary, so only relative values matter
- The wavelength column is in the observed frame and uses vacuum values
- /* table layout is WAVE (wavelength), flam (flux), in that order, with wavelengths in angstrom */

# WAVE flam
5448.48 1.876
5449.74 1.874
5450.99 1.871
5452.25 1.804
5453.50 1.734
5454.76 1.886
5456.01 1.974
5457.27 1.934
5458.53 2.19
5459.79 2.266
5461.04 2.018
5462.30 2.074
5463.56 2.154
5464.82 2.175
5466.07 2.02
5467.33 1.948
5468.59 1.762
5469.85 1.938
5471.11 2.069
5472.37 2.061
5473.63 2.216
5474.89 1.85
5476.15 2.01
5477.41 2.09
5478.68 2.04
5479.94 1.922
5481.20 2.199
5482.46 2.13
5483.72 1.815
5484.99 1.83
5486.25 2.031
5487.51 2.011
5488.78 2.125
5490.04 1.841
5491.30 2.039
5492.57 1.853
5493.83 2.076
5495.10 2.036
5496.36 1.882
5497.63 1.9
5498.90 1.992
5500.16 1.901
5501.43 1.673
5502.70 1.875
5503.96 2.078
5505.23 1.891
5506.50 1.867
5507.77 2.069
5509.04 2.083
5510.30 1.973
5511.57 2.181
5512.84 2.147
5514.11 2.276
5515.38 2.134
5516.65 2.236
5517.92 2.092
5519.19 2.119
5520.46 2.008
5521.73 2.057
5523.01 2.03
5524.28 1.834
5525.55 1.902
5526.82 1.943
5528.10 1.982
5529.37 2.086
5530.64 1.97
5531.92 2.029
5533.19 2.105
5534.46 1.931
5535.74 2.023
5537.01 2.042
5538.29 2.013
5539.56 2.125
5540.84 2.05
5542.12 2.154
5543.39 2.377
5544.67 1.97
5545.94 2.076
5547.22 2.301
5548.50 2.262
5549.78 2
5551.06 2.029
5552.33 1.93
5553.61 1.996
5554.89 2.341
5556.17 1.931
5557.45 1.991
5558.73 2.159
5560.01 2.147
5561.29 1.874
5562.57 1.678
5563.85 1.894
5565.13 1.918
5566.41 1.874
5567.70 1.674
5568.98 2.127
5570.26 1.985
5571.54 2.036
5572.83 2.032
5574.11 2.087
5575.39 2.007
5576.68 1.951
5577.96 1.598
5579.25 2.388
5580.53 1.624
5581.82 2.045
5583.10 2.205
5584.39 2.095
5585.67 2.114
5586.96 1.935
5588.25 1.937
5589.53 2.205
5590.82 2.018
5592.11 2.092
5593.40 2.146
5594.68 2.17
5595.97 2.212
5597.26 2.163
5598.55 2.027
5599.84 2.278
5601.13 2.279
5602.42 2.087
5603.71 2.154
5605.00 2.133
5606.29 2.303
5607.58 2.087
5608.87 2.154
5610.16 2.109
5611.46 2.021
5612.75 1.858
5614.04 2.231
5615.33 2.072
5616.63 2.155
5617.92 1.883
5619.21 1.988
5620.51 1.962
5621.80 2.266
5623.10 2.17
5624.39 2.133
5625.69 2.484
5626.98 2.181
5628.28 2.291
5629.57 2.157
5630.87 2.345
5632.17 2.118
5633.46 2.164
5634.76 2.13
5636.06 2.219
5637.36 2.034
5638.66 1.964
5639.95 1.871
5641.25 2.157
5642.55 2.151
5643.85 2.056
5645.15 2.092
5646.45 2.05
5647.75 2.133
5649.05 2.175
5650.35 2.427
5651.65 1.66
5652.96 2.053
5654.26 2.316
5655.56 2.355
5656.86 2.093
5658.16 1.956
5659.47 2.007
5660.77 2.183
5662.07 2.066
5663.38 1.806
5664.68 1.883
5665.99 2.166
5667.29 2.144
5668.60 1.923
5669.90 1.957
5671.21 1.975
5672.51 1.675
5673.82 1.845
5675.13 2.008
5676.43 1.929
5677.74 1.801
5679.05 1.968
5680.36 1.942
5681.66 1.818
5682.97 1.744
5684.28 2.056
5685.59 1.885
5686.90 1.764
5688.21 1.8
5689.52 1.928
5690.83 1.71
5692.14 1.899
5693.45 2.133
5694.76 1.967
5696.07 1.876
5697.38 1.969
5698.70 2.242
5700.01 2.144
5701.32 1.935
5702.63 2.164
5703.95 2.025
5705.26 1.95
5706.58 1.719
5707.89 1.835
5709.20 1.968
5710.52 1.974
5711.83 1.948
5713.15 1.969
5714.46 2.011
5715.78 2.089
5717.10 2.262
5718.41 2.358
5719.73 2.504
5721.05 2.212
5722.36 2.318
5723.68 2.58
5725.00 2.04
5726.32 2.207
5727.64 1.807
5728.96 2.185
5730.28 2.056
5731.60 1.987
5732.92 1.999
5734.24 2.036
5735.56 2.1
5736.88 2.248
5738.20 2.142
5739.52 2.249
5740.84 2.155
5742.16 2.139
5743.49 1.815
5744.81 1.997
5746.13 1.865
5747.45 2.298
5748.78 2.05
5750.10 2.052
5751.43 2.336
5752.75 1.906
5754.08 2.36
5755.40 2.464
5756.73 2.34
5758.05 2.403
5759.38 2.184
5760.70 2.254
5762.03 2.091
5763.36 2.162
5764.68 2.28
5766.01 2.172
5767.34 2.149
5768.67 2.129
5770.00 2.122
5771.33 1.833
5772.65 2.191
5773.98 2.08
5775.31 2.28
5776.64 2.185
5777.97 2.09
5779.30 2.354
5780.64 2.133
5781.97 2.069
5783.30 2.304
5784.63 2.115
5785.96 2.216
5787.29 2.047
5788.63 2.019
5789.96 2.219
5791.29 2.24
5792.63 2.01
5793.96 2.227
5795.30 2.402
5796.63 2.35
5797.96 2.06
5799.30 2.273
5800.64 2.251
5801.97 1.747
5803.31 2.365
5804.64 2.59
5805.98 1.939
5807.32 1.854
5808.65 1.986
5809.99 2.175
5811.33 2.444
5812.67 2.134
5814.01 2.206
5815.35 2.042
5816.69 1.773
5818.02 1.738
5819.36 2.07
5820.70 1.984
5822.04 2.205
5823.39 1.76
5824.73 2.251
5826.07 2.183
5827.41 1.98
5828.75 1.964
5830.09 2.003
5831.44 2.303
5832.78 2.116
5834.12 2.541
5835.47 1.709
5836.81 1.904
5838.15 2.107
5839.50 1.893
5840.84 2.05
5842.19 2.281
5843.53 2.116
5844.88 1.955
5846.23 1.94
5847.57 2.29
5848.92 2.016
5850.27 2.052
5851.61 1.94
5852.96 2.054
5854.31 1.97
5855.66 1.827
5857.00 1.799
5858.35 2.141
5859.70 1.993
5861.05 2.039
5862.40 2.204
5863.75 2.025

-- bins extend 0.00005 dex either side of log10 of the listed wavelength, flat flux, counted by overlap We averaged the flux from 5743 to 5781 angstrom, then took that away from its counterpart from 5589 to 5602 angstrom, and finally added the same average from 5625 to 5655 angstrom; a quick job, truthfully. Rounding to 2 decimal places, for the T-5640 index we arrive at 2.14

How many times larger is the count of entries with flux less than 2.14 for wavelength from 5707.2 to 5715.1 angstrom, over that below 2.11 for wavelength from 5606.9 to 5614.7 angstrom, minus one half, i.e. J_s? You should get 1.0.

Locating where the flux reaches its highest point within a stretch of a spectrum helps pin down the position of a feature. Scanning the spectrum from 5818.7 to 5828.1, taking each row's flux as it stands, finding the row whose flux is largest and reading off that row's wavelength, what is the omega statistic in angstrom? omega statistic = 5824.73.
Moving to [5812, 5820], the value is 5814.01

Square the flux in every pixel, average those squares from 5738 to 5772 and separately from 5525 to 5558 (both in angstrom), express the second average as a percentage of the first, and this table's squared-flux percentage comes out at 91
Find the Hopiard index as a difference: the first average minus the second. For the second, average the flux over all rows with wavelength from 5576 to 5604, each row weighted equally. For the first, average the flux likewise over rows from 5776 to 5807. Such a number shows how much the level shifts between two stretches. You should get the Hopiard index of 0.10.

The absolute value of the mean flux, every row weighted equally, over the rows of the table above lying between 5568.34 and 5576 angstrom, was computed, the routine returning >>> 2.05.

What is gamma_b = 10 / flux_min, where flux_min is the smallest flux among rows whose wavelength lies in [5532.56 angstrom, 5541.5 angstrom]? 5.18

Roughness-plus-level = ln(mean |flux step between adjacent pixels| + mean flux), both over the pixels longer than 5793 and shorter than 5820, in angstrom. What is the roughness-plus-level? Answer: 0.864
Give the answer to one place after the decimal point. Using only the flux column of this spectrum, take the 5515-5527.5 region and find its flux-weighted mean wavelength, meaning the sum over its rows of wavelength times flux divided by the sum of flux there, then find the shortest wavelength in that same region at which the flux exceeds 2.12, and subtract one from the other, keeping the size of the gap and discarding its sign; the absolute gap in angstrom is 5.5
